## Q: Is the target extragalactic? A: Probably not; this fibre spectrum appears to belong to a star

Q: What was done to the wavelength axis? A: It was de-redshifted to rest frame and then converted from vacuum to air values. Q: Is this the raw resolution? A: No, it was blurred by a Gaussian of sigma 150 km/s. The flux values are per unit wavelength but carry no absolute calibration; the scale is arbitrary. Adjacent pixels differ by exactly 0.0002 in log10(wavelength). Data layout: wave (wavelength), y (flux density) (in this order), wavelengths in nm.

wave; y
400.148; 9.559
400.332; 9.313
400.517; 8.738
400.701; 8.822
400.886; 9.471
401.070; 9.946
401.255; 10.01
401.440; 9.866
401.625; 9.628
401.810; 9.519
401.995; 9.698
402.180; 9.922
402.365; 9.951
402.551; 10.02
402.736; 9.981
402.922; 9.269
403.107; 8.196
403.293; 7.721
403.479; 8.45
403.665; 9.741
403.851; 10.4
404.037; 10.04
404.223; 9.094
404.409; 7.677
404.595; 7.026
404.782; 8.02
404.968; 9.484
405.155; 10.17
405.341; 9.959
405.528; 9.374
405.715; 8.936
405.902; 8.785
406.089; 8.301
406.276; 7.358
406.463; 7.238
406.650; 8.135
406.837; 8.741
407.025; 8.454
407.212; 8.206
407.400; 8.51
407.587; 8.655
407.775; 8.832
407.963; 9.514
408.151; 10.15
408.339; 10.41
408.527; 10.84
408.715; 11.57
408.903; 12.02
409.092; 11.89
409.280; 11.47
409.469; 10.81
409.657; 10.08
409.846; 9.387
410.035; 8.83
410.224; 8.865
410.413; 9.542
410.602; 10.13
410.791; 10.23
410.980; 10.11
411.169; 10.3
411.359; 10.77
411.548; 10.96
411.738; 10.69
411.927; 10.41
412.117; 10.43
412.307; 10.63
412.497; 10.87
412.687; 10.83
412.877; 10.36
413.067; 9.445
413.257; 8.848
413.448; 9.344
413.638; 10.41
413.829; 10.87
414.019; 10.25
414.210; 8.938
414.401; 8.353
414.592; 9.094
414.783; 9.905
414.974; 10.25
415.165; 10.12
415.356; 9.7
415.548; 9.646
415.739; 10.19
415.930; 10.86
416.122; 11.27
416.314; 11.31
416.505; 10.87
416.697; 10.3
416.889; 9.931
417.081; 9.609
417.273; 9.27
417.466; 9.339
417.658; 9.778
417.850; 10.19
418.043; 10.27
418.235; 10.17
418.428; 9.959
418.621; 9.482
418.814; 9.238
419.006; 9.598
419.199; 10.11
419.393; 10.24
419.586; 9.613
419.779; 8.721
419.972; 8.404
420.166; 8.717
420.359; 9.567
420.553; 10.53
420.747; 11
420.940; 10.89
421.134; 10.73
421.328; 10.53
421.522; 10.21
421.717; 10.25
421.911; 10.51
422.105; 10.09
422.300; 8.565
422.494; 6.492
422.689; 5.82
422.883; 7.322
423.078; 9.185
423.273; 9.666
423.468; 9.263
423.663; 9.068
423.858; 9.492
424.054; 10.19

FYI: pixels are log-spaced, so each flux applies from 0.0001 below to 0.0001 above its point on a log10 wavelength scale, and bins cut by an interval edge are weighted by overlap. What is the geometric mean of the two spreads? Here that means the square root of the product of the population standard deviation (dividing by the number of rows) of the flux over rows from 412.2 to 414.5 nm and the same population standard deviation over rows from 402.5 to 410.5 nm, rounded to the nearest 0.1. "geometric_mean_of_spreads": 1.0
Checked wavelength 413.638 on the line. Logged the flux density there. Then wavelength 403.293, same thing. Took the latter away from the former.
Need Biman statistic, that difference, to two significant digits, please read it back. 2.7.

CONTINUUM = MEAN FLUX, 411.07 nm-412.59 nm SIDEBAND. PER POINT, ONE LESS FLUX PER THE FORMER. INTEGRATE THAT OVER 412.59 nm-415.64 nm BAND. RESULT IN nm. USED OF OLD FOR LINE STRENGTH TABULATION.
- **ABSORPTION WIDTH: 0.25 nm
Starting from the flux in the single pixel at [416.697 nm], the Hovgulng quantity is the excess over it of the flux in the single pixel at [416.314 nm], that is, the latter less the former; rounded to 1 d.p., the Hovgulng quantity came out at 1.0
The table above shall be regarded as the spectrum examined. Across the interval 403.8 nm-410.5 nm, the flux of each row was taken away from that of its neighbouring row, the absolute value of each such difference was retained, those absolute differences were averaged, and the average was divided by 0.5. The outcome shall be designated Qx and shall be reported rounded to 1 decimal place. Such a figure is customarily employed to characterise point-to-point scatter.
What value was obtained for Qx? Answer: 1.1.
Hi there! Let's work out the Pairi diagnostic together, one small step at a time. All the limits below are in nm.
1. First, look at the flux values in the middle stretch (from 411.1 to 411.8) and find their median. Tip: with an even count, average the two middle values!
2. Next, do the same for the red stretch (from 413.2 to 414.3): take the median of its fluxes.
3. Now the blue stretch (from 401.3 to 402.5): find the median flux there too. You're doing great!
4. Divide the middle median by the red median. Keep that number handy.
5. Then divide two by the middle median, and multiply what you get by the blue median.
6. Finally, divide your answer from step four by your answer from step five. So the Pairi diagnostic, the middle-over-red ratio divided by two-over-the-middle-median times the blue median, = 0.601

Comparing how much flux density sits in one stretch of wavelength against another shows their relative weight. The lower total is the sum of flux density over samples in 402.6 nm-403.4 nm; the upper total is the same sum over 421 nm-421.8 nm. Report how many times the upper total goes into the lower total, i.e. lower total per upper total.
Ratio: 0.84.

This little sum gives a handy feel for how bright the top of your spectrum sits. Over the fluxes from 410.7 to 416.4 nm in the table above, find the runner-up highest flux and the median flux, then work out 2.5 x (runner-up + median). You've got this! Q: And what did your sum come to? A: 53.9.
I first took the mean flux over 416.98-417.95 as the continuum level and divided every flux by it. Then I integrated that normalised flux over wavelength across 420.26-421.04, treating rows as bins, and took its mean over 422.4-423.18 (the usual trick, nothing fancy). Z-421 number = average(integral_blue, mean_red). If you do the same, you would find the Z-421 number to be 0.80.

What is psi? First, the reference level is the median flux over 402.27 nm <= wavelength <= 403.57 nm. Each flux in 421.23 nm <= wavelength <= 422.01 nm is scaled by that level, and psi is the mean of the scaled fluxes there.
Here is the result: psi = 1.12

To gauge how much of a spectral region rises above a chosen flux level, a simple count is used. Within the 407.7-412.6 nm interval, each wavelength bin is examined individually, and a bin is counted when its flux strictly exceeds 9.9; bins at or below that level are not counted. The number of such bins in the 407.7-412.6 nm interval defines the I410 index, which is 20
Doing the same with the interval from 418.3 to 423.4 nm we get 12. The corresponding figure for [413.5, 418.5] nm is 17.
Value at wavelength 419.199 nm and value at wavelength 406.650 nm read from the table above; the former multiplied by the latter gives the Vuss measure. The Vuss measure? 82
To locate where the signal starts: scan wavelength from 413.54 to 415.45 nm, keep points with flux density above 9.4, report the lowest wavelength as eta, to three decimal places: 413.638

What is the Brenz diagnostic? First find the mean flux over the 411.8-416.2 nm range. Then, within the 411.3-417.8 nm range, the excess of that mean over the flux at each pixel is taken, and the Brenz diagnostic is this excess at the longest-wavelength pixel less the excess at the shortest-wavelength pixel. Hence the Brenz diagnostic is 1.0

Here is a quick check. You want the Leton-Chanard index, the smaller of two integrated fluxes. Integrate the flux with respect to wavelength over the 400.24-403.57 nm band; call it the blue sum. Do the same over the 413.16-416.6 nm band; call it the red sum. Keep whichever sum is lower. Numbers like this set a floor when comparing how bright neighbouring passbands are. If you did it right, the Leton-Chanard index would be 31.2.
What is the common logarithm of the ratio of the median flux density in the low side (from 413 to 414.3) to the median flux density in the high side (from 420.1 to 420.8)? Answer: -0.027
